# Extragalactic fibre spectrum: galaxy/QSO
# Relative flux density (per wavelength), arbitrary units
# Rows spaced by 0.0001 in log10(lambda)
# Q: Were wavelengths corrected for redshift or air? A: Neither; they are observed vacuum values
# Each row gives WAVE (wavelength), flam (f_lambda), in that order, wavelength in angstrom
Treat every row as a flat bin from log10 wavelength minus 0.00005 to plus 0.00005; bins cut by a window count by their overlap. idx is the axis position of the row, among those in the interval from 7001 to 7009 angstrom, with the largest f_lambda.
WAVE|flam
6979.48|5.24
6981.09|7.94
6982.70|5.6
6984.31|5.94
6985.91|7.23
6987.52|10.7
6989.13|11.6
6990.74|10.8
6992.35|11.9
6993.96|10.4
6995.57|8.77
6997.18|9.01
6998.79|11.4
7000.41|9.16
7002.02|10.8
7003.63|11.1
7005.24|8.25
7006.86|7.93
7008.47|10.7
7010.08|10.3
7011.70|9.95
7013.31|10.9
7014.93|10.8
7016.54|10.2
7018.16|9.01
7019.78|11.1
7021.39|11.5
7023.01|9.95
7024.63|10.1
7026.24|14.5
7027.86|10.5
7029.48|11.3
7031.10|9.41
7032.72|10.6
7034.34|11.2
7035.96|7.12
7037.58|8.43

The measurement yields 7003.63 angstrom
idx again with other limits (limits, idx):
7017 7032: 7026.24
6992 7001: 6992.35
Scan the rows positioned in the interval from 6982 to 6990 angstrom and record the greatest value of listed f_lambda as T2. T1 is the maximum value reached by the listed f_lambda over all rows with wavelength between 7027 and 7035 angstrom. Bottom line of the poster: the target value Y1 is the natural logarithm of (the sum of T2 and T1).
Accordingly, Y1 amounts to 3.13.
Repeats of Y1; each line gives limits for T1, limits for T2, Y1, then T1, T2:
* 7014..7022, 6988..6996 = 3.15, 11.5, 11.9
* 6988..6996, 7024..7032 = 3.27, 11.9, 14.5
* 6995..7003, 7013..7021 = 3.11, 11.4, 11.1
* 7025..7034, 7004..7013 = 3.23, 14.5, 10.7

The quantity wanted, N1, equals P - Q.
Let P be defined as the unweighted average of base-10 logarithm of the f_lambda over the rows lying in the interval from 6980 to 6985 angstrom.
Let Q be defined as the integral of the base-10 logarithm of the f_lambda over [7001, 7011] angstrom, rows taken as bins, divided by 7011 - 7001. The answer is -0.18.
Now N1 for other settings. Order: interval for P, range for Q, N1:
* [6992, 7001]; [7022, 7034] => -0.03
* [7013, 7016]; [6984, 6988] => 0.14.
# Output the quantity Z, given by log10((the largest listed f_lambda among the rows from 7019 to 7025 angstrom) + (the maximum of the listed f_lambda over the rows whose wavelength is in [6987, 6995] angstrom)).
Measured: 1.37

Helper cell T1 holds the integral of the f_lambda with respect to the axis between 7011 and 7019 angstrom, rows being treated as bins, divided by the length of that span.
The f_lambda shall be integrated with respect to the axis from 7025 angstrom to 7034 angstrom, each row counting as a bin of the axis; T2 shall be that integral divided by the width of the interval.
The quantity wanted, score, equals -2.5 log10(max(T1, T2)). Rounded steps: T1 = 10.2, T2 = 11.2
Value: -2.62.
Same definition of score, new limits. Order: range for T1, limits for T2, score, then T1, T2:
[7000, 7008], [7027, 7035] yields -2.56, 9.5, 10.6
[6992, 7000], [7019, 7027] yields -2.64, 10.1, 11.4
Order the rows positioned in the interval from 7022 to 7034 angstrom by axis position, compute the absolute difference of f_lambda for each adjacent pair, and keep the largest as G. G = 4.4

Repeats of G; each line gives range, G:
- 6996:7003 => 2.4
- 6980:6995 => 3.5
